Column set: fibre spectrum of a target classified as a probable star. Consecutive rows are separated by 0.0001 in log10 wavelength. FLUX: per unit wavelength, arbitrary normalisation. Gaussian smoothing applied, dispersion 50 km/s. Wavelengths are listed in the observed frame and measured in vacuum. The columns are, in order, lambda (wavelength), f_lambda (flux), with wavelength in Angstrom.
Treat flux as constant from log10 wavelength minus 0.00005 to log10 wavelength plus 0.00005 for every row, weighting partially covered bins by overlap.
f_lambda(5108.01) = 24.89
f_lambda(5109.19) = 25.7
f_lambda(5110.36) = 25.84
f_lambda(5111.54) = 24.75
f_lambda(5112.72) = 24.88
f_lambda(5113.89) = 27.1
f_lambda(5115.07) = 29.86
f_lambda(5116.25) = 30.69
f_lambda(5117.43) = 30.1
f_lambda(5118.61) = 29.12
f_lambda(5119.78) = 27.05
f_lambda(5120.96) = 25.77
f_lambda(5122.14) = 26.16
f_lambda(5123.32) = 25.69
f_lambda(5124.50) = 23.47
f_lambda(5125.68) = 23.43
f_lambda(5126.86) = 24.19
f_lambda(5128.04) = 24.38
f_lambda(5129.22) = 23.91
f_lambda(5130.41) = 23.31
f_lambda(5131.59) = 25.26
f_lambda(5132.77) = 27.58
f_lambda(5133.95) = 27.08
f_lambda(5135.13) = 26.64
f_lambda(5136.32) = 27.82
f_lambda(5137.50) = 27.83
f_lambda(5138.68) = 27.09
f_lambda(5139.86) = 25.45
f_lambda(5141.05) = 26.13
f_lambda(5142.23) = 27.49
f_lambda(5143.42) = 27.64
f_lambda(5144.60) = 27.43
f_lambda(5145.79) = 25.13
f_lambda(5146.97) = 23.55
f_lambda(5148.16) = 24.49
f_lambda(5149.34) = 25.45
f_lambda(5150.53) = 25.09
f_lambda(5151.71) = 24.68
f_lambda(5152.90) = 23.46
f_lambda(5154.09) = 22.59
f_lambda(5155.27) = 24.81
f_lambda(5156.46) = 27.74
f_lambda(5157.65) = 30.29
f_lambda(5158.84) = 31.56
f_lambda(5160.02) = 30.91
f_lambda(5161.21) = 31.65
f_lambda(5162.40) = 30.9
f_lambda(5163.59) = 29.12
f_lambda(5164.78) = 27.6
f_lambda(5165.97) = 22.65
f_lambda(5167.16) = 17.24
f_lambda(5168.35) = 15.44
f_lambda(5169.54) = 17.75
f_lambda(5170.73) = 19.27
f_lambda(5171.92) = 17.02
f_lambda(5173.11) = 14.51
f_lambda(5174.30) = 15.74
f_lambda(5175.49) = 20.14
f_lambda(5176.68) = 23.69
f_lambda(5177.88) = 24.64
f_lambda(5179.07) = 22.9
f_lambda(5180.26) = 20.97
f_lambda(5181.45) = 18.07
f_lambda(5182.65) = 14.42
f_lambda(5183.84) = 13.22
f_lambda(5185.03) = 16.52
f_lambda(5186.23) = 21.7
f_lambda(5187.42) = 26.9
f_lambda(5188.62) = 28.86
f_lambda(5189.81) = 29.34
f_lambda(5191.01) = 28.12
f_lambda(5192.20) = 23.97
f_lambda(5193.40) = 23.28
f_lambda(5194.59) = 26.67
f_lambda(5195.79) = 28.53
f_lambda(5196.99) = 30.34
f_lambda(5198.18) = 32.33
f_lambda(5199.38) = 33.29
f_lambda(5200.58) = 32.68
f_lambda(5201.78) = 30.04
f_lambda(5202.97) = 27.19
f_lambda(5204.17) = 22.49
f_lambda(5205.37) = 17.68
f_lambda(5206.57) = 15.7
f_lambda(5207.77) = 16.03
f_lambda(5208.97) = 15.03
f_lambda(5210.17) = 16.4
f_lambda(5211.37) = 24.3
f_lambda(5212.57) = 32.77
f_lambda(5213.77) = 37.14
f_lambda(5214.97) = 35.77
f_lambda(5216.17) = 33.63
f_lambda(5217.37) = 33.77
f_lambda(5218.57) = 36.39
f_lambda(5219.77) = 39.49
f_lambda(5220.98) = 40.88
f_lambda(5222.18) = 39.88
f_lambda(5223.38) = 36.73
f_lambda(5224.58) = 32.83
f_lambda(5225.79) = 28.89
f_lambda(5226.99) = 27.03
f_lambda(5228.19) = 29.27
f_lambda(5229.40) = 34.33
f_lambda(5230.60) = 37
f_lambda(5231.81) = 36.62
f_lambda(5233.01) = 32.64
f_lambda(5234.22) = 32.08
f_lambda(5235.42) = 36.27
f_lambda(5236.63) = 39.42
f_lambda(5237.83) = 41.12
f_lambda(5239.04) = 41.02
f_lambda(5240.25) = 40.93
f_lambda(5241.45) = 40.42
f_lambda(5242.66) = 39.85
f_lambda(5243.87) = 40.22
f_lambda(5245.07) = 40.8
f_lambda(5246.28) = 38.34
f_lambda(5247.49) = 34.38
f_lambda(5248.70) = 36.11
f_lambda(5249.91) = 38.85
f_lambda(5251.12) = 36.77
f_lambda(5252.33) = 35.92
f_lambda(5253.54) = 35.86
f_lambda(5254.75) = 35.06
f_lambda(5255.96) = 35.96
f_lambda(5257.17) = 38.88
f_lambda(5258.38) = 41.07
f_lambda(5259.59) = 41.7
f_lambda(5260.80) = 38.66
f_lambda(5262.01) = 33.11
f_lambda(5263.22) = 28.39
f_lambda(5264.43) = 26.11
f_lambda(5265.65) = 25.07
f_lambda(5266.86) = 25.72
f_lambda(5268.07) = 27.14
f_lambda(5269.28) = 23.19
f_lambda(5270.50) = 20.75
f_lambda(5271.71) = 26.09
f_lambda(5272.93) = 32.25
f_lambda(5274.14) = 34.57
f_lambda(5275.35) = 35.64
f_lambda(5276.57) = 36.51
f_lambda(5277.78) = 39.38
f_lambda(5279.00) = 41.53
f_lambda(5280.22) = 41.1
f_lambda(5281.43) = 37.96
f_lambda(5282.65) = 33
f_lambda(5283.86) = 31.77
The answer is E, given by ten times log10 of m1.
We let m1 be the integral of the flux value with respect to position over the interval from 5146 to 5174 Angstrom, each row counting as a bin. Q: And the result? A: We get 28.3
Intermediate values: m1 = 677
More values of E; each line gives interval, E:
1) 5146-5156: 23.9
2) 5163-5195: 28.4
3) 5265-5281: 27.0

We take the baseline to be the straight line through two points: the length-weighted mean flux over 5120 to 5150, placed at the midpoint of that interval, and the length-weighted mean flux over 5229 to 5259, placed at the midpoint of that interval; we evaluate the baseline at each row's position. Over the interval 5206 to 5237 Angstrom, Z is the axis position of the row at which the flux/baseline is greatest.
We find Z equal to 5220.98 Angstrom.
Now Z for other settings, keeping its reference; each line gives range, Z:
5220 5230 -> 5220.98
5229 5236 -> 5230.60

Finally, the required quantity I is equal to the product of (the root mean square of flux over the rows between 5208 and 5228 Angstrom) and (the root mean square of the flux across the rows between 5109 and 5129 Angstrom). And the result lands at 868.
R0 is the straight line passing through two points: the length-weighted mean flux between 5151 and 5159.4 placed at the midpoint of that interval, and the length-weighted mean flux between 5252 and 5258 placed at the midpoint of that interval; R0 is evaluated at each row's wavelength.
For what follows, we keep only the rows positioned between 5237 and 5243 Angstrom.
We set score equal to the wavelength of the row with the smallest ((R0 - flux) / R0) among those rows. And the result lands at 5237.83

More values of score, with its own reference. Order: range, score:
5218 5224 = 5220.98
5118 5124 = 5118.61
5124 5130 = 5128.04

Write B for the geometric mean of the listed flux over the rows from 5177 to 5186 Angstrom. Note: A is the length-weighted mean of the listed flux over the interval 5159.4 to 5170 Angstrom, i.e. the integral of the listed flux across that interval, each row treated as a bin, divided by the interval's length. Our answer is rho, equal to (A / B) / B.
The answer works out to 0.075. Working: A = 24.9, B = 18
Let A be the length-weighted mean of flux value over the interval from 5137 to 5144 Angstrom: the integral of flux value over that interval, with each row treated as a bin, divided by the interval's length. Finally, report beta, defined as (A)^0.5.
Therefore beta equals 5.2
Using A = 27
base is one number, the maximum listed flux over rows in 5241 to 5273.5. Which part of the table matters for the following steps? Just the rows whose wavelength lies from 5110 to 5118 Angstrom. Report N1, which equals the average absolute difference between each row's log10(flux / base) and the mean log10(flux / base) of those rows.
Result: 0.0350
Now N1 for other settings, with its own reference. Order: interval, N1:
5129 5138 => 0.0256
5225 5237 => 0.0444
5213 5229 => 0.0454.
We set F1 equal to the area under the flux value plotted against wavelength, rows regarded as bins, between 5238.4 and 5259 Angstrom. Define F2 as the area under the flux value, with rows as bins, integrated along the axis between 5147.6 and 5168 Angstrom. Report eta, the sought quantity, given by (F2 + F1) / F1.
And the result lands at 1.7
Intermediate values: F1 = 788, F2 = 538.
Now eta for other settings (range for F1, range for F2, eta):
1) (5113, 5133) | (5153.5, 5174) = 1.9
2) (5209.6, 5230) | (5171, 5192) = 1.7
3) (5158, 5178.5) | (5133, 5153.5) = 2.1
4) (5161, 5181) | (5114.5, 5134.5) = 2.2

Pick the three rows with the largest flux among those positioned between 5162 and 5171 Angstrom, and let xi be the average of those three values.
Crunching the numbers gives 29.2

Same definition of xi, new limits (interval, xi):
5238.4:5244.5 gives 40.8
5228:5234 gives 36.0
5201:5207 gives 26.6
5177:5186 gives 22.8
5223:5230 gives 34.6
